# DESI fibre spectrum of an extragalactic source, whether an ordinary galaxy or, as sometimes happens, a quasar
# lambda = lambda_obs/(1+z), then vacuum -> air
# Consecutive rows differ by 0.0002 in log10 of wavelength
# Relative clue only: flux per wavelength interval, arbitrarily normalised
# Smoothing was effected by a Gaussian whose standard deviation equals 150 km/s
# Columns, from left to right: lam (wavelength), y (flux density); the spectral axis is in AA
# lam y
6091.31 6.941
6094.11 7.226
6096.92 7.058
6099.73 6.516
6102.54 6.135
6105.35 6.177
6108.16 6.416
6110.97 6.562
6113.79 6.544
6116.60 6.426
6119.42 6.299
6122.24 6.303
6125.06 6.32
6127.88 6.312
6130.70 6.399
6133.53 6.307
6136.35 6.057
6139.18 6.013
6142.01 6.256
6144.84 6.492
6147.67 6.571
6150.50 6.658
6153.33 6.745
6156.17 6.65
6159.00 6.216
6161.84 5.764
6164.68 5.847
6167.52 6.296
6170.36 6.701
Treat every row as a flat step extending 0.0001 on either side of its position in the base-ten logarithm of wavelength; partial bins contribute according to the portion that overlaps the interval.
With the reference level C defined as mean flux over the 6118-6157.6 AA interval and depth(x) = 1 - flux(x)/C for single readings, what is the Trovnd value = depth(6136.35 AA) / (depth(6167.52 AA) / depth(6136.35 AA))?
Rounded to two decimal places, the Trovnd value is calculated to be 0.19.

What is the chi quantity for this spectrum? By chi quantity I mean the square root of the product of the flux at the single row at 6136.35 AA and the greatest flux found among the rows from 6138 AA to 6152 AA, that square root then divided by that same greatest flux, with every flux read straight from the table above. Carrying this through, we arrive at 0.95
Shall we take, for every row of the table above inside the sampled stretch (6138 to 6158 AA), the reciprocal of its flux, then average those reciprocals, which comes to 0.1545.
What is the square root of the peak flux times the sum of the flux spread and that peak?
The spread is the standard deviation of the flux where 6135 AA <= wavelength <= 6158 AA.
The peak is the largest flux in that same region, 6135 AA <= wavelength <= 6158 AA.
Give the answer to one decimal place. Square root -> 6.9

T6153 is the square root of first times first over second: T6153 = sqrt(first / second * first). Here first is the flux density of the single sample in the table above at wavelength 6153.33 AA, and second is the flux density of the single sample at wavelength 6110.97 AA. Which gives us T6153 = 2.63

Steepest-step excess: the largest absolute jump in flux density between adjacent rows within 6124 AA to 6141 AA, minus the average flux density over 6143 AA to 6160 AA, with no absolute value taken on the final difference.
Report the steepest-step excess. -6.31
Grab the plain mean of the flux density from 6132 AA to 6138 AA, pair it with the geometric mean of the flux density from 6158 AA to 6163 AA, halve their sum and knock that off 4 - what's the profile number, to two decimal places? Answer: -2.08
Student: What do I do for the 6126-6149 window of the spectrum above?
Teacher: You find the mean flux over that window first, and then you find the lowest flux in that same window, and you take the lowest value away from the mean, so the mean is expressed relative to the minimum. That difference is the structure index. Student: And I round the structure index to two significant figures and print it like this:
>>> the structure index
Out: 0.29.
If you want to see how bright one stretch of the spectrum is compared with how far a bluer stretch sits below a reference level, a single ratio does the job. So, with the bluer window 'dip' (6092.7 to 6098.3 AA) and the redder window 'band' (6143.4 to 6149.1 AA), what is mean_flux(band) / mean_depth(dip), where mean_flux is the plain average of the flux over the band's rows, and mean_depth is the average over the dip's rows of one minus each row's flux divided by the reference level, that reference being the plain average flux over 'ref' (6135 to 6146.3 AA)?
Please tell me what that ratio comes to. -43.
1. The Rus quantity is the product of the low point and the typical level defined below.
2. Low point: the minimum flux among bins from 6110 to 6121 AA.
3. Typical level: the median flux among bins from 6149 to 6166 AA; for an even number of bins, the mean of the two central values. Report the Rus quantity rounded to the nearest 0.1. 40.5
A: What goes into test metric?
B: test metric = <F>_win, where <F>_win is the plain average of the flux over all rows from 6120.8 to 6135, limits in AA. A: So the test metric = 6.33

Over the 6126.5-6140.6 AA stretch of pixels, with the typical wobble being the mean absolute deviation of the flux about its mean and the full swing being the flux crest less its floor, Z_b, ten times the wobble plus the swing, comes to 1.8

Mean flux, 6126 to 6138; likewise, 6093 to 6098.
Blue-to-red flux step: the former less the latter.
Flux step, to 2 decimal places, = -0.87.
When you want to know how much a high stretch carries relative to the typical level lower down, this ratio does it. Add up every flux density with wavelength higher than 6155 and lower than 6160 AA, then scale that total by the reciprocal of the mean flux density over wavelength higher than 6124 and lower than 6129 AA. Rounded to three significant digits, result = 2.04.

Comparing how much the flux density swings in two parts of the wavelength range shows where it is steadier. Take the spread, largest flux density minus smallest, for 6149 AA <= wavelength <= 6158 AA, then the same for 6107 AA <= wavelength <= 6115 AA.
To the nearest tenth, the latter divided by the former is 1.5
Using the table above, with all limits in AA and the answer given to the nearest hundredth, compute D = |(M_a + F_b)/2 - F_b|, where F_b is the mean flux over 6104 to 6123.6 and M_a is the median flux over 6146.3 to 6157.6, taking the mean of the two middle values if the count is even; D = 0.13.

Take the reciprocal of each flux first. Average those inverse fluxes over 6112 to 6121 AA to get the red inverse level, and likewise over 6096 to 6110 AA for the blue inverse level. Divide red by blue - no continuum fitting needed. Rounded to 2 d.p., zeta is 1.00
